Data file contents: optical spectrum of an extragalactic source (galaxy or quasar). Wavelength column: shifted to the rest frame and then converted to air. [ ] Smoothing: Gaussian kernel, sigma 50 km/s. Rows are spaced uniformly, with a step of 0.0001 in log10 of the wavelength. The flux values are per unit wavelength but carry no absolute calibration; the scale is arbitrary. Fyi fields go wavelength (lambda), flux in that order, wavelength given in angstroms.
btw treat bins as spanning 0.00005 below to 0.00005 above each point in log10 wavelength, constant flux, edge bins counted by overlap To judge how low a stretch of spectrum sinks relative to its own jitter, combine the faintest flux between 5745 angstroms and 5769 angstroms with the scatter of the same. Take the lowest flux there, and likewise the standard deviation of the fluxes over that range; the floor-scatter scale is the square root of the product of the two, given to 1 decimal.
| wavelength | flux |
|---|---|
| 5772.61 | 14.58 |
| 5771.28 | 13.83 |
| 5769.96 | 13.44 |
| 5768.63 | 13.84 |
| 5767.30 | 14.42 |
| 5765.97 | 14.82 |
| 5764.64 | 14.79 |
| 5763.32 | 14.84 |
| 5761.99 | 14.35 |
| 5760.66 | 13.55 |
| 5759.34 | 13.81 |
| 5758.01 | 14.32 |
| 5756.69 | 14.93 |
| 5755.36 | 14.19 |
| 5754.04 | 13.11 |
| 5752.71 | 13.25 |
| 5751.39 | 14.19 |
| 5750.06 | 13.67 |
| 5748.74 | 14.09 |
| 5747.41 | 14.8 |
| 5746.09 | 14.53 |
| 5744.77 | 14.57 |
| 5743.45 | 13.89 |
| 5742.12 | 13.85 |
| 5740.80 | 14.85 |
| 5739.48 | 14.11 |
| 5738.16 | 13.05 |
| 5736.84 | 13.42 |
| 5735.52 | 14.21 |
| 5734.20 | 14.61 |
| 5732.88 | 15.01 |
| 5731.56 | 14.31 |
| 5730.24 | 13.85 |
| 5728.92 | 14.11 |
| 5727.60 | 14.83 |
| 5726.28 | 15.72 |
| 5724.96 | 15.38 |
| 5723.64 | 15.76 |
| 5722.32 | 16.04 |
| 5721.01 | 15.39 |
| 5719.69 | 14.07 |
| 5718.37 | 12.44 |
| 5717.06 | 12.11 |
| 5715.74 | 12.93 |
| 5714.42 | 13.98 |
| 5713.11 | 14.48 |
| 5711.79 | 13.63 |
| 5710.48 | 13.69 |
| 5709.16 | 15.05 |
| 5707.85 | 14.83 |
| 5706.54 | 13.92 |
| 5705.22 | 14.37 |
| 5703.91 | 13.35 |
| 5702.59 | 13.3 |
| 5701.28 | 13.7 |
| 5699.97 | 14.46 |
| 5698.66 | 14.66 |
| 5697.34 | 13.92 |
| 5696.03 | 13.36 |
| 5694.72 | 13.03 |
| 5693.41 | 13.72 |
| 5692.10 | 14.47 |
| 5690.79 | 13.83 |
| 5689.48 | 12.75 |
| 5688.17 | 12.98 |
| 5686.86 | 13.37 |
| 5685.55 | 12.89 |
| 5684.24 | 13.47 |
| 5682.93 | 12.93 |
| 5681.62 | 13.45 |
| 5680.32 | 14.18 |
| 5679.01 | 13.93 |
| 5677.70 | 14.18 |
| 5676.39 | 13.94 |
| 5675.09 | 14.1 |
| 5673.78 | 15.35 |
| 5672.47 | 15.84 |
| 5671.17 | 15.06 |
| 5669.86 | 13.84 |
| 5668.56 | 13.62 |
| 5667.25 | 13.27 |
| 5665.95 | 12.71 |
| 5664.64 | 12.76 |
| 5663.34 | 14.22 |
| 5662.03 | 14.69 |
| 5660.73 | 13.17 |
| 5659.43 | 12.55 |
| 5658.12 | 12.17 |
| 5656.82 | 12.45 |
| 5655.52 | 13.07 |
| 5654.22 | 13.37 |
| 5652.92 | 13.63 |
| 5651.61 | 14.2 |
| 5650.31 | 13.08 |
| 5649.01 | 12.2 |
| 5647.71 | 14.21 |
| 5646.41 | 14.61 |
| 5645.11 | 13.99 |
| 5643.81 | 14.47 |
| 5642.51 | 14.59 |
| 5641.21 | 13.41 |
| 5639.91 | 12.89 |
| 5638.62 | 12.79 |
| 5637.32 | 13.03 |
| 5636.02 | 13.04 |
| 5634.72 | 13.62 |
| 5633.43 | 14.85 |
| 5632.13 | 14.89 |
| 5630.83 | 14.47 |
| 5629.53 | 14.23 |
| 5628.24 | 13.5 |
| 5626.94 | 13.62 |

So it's 2.7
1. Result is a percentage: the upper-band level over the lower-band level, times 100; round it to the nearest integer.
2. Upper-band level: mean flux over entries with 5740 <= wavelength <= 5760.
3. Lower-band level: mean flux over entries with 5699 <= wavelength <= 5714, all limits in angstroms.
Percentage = 100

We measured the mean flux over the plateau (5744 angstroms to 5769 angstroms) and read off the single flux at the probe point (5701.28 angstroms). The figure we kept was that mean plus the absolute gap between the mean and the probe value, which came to 14.7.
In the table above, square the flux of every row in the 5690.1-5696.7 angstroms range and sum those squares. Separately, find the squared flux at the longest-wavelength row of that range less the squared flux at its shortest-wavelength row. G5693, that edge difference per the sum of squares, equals -0.01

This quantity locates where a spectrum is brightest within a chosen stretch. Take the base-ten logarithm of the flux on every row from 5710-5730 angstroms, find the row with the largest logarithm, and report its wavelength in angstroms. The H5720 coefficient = 5722.32 angstroms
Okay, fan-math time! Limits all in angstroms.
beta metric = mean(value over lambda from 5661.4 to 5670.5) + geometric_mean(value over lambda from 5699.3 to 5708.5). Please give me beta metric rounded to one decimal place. 27.6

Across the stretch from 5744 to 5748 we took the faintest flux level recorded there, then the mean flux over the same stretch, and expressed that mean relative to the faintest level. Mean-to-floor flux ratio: 1.01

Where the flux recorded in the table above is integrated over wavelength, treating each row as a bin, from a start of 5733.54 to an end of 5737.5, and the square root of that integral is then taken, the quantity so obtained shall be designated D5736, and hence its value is 7.47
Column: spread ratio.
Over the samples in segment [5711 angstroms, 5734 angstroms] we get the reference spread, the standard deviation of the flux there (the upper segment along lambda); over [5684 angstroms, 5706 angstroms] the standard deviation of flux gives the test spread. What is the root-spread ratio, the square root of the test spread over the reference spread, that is 0.72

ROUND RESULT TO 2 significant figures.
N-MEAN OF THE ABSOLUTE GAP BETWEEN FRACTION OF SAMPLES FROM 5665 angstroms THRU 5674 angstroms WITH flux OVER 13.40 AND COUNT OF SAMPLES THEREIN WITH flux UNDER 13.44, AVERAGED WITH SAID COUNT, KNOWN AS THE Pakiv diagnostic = 1.6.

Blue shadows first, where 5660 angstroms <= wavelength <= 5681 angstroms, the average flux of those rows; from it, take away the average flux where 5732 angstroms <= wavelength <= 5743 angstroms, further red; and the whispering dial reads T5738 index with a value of -0.09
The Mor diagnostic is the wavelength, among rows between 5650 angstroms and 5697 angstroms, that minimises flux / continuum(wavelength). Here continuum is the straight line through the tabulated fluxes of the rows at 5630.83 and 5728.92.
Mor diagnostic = 5658.12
